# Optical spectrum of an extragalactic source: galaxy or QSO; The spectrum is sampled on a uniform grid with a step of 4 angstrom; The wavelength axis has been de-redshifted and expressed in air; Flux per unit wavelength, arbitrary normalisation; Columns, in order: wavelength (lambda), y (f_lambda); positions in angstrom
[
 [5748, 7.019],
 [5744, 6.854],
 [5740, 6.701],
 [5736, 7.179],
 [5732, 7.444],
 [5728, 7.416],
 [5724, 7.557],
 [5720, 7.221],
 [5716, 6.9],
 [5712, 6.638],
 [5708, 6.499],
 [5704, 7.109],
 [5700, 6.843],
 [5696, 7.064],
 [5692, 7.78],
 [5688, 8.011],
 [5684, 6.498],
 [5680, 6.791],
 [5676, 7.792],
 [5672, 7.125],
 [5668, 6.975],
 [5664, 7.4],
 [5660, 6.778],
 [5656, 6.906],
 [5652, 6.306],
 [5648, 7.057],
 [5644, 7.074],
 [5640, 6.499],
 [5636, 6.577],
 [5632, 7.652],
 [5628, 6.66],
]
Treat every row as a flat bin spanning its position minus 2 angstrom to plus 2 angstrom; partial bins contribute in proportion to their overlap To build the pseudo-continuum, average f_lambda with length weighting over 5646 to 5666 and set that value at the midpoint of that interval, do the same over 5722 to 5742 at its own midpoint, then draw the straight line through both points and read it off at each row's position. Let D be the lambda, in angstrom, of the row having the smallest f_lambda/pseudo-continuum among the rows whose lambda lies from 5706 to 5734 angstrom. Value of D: 5708 angstrom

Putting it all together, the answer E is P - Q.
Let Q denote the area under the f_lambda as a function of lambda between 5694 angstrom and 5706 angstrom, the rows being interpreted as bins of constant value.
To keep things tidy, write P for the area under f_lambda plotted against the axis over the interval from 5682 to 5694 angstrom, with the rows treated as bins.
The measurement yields 5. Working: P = 89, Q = 84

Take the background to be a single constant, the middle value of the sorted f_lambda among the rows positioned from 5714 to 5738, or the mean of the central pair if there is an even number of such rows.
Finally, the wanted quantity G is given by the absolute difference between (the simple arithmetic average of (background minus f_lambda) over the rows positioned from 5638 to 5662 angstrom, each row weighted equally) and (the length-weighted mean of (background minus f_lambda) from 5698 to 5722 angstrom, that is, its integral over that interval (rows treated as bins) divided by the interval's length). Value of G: 0.10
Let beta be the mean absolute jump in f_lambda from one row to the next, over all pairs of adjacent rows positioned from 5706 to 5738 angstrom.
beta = 0.21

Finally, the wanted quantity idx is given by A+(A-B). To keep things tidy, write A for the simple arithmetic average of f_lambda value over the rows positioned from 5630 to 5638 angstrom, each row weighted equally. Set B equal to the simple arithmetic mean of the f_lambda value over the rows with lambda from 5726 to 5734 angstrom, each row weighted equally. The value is 6.8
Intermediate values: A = 7.11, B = 7.43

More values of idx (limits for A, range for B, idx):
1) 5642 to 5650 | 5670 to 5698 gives 6.8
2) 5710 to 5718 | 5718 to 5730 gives 6.1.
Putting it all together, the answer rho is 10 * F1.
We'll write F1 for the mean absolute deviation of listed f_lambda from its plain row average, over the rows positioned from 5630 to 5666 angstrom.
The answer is 3.4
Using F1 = 0.337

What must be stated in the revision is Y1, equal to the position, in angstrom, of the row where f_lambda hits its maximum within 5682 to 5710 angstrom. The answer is 5688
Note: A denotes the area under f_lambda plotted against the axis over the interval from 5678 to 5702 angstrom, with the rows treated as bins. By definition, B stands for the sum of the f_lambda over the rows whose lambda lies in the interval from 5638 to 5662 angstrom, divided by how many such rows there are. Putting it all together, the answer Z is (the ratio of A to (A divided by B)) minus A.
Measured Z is -165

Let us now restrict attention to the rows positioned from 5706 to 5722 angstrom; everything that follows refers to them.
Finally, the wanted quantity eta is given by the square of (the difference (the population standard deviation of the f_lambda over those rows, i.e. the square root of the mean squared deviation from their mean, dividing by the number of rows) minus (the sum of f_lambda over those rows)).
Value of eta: 728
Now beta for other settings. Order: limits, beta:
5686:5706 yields 0.36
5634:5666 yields 0.40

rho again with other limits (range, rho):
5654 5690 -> 4.0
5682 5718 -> 4.0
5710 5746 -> 2.9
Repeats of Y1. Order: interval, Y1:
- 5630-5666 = 5632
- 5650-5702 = 5688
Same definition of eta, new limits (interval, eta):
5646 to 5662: 716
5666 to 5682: 801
